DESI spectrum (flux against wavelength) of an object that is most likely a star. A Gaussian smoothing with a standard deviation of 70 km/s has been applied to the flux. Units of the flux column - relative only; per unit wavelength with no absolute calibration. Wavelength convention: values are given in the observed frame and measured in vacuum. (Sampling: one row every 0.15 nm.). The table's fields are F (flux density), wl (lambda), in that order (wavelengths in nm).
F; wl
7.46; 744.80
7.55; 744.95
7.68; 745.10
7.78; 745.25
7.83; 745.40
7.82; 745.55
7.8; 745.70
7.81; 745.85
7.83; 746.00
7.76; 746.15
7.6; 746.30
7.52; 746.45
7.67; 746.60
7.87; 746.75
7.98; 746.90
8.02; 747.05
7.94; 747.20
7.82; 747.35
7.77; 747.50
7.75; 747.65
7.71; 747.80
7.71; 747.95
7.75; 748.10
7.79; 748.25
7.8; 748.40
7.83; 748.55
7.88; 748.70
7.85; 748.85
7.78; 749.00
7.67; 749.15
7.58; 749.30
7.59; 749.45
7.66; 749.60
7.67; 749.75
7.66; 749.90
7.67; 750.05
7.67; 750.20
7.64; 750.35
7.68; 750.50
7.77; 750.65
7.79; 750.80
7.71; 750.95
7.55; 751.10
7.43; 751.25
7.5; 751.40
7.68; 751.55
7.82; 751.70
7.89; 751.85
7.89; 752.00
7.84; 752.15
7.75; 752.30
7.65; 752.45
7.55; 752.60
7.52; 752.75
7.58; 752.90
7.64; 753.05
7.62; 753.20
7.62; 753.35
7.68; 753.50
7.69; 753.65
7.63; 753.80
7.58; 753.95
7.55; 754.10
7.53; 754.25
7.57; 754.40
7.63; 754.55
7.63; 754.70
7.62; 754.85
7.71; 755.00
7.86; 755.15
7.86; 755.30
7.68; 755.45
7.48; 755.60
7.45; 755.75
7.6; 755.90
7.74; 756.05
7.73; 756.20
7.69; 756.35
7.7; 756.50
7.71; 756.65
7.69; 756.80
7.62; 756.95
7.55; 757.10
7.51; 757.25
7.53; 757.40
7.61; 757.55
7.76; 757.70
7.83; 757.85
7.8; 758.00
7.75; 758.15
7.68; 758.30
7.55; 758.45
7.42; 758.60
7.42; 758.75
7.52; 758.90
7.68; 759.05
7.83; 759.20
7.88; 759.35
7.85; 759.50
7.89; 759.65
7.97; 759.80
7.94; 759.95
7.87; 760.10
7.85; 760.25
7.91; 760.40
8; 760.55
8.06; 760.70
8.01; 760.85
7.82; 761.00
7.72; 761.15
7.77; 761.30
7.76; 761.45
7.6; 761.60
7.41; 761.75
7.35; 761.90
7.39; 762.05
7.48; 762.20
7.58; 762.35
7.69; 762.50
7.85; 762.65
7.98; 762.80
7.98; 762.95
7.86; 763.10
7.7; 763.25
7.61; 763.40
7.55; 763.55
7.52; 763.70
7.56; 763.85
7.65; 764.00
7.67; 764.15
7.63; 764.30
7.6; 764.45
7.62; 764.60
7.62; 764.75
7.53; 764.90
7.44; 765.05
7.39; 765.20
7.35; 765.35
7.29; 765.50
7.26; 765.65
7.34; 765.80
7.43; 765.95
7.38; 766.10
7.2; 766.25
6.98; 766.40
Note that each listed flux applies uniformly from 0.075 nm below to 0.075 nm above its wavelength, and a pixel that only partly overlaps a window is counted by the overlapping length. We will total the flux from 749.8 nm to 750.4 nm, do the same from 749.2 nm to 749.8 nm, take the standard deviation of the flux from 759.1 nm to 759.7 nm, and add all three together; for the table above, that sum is 61.2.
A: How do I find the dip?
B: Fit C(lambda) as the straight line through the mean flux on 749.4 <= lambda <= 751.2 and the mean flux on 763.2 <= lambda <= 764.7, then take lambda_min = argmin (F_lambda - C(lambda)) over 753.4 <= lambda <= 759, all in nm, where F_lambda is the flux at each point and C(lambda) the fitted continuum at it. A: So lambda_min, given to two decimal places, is 758.60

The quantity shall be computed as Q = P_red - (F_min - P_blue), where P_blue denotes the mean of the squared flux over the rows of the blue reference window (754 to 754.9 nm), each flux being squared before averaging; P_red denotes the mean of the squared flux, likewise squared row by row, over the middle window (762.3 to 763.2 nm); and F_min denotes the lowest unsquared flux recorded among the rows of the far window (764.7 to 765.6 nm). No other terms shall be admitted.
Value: 112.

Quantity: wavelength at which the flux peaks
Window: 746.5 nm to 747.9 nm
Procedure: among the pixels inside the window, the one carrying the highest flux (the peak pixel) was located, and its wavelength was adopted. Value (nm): 747.05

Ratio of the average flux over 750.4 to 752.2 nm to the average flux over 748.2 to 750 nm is 1.00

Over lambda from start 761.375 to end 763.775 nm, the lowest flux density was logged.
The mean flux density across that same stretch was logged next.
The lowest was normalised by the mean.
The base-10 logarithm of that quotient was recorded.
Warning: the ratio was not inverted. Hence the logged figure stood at -0.0171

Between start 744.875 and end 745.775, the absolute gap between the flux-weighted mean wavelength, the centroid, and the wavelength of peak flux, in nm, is 0.07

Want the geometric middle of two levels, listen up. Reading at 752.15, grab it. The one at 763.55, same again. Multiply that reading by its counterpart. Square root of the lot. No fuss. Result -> 7.69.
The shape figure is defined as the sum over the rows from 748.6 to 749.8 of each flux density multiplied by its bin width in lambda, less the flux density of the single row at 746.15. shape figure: 1.5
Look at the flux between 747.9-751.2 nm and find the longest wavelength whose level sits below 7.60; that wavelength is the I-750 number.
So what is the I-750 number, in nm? 751.10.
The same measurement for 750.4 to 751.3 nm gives 751.25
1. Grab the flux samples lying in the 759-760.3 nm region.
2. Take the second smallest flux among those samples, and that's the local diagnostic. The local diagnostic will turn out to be 7.83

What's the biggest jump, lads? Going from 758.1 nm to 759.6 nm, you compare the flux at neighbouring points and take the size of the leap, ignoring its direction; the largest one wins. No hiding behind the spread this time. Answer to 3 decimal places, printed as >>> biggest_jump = 0.160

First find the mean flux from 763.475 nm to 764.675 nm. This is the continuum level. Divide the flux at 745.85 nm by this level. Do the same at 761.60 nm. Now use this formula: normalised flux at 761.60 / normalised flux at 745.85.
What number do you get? 0.97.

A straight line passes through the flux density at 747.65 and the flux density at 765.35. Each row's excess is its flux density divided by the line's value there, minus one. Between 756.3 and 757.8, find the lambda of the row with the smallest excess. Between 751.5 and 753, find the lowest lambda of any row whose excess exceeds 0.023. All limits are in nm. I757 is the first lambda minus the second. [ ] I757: 5.40 nm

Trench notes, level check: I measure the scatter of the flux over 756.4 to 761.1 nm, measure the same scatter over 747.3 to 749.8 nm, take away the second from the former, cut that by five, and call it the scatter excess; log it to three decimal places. 0.018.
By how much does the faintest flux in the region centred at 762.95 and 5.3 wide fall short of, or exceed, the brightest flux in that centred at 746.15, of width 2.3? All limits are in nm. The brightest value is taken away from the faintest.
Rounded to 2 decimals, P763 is -0.73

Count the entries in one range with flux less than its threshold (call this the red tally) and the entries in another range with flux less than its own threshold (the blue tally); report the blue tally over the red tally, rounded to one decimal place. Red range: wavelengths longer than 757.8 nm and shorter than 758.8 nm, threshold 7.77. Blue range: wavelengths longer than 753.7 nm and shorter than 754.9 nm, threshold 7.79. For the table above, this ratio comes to 1.6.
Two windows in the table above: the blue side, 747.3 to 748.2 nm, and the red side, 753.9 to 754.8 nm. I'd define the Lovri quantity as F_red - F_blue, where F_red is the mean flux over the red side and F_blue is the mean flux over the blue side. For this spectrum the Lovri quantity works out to -0.17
